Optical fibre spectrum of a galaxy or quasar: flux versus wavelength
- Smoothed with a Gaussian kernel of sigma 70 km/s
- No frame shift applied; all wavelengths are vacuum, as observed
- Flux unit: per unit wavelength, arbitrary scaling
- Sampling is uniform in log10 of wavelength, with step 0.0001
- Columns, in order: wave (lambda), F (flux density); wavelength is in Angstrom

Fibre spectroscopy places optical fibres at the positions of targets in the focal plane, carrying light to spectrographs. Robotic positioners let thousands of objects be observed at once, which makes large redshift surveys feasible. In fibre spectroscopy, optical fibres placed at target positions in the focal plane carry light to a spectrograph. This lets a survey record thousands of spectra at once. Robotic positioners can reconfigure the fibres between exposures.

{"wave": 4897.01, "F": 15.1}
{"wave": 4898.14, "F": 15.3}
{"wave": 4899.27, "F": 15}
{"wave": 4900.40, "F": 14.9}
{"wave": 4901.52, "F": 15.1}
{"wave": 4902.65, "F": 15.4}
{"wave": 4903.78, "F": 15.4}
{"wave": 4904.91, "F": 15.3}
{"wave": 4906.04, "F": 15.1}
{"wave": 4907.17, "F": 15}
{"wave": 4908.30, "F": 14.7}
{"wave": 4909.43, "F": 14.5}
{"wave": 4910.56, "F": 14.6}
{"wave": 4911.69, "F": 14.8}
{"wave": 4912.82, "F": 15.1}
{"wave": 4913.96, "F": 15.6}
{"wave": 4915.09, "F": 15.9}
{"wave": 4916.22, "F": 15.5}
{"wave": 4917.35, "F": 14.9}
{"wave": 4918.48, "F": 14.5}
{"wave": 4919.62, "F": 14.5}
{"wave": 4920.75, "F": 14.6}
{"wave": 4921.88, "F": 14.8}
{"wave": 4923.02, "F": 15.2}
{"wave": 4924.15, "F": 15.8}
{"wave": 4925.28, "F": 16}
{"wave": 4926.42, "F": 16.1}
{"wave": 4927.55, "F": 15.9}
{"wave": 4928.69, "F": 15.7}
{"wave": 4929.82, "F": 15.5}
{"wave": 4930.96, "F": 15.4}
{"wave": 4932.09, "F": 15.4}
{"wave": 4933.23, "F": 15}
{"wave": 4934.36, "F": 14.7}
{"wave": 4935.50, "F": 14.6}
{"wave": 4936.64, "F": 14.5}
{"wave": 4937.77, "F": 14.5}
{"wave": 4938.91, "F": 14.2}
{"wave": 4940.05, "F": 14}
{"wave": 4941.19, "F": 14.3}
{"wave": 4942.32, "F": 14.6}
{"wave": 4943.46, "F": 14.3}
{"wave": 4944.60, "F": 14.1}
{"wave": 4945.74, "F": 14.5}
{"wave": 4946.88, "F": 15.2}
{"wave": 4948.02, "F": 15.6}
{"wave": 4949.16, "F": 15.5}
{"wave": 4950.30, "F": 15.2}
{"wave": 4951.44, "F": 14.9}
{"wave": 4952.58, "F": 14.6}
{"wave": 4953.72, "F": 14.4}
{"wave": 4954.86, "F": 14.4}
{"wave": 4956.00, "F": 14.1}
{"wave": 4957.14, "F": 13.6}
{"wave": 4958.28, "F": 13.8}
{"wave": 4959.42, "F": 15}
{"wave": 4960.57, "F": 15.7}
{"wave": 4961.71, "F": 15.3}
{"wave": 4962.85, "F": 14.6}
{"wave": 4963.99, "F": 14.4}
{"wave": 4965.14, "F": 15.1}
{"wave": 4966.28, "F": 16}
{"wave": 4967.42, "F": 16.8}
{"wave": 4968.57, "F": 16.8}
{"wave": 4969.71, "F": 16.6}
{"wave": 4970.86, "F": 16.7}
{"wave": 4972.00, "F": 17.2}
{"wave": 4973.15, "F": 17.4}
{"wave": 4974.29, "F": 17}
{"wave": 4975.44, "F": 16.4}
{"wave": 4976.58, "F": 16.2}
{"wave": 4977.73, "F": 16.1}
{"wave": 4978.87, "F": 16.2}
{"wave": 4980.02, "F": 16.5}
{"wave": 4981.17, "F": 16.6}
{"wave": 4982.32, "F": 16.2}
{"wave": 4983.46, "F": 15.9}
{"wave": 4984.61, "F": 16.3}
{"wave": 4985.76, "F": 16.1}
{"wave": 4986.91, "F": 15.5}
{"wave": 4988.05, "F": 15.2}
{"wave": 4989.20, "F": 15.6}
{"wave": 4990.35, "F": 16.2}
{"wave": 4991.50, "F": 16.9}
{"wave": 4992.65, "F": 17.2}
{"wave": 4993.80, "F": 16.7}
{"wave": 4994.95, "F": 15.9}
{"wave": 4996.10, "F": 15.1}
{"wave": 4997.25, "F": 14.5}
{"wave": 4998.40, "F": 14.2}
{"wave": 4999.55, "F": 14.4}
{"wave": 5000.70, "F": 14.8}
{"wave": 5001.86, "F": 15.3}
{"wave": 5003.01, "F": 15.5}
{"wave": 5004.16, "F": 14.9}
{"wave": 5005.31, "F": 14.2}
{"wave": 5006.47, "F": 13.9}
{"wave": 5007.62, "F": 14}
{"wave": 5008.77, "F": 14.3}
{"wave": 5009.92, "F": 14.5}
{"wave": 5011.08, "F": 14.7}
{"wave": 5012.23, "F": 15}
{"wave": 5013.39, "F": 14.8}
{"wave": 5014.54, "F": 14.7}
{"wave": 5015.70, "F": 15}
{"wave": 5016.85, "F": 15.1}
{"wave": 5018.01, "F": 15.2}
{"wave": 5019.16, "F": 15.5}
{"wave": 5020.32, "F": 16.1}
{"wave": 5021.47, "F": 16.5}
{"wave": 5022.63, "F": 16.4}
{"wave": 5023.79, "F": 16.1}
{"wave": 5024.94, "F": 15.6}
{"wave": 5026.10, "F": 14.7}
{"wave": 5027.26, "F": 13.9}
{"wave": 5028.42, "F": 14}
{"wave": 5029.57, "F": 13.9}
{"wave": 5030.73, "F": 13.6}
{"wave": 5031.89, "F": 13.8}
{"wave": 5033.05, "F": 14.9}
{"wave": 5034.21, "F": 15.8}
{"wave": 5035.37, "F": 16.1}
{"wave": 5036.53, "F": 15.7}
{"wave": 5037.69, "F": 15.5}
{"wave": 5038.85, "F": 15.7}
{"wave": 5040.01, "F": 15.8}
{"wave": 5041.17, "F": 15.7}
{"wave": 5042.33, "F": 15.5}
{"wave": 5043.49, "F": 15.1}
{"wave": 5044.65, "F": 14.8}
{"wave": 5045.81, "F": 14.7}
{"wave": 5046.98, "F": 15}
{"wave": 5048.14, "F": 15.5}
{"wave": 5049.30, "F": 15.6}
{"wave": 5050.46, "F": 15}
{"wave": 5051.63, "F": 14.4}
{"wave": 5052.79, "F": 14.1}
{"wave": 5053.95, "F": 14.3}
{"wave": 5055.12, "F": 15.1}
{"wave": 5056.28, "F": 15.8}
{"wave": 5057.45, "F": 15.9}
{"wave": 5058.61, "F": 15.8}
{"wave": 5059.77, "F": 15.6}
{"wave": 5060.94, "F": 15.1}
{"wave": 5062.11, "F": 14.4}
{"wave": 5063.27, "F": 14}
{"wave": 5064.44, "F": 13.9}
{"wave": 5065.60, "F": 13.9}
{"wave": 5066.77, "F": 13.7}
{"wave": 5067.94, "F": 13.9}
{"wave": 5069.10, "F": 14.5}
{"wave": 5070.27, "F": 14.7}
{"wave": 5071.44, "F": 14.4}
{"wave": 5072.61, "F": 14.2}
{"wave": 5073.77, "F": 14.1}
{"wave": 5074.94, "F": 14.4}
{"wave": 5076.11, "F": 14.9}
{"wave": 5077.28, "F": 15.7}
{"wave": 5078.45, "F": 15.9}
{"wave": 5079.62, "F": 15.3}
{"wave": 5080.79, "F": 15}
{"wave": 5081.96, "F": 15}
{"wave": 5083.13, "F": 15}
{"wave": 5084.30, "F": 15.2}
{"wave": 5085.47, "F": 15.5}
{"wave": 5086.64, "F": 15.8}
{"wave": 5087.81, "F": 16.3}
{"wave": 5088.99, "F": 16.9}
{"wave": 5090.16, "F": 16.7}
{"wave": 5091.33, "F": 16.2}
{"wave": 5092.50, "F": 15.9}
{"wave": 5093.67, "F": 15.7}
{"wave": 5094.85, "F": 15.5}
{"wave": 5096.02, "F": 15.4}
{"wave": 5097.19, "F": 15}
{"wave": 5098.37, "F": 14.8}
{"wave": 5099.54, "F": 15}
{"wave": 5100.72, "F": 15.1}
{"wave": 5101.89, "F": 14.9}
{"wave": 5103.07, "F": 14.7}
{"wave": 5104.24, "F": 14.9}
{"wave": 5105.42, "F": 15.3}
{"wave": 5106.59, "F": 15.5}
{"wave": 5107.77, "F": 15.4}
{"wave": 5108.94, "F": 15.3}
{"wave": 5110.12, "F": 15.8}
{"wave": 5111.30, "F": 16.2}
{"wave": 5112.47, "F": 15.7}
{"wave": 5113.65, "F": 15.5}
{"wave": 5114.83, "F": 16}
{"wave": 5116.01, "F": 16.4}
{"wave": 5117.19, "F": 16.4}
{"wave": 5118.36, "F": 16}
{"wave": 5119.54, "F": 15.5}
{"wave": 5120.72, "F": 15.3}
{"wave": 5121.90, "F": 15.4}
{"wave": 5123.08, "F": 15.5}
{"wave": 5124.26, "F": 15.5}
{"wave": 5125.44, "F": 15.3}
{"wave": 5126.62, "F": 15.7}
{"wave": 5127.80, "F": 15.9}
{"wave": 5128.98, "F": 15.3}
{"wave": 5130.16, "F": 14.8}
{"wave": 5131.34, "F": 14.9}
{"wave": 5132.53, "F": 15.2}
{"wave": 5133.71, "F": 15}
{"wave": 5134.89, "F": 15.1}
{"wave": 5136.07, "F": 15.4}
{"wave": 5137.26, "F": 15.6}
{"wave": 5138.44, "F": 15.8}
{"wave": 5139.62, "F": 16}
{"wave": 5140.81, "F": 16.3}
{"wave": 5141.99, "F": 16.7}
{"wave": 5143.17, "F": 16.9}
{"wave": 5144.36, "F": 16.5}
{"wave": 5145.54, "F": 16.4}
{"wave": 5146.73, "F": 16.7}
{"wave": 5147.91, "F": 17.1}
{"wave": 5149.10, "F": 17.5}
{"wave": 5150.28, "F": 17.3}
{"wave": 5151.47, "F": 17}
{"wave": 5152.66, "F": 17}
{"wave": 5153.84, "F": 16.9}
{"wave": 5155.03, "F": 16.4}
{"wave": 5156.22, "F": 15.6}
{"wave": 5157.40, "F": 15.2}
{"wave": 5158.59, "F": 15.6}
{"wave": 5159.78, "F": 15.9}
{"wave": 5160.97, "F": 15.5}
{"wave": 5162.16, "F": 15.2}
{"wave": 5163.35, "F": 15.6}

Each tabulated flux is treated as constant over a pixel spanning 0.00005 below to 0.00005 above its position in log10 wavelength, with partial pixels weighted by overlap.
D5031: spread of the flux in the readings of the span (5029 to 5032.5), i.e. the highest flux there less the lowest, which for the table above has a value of 0.30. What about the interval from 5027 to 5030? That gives 0.10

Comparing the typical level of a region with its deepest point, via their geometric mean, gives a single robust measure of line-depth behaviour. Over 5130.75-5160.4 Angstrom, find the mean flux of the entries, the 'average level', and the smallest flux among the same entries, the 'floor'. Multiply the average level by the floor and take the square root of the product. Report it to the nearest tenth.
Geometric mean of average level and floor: 15.5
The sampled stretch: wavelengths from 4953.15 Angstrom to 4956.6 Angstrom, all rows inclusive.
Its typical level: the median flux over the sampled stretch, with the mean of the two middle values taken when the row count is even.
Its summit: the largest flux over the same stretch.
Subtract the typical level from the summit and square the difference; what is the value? 0.00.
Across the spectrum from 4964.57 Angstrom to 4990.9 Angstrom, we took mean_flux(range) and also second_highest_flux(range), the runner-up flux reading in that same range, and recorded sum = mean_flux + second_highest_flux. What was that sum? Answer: 33.5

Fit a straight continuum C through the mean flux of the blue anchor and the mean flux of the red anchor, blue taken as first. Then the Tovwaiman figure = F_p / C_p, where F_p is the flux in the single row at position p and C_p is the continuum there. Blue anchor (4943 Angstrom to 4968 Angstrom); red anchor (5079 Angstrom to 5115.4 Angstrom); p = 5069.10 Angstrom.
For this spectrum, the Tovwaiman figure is 0.94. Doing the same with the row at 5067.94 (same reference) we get 0.90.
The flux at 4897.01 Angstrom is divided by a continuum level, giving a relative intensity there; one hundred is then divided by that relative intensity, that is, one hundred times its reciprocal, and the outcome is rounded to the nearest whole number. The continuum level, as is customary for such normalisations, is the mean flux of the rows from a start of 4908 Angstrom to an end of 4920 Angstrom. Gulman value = 99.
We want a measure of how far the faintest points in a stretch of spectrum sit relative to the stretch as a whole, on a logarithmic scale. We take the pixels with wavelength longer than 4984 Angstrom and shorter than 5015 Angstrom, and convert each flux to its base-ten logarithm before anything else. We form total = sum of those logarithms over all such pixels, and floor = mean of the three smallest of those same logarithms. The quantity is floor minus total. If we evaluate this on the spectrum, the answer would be -30.7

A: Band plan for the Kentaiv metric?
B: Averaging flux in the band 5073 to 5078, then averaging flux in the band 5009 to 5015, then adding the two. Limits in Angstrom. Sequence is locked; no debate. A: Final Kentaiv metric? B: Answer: 29.5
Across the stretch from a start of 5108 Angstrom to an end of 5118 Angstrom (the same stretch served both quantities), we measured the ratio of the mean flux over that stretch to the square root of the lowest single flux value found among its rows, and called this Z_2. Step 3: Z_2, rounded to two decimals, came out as 4.07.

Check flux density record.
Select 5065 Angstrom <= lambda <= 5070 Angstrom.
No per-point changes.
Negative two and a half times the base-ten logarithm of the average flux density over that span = -2.87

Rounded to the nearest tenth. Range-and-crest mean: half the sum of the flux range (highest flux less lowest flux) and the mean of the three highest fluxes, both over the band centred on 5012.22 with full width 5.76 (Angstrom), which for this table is 7.7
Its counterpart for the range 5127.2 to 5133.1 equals 8.3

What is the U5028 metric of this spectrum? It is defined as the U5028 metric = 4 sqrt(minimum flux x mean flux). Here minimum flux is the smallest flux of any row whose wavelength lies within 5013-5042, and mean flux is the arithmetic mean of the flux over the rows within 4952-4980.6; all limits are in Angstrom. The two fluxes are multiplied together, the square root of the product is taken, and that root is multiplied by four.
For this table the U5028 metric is 58.3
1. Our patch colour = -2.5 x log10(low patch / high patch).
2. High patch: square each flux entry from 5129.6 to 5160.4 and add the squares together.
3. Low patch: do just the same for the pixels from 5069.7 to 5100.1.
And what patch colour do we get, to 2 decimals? 0.11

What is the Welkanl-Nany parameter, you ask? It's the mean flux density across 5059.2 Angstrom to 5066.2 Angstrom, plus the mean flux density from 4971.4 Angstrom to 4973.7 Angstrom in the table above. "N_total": 31.8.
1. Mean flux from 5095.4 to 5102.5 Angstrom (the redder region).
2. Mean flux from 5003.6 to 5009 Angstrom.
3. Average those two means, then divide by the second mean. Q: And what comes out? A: 1.03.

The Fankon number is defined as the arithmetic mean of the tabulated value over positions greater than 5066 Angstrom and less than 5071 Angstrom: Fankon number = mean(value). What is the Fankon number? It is 14.2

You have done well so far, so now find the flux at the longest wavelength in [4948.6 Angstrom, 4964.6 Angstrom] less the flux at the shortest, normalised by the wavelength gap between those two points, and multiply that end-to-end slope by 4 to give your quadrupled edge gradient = -0.3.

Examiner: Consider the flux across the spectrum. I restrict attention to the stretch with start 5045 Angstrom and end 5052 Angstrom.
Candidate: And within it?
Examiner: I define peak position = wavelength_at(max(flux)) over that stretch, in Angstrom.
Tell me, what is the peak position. 5049.30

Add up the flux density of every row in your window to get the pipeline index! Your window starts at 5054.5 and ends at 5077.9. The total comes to 294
